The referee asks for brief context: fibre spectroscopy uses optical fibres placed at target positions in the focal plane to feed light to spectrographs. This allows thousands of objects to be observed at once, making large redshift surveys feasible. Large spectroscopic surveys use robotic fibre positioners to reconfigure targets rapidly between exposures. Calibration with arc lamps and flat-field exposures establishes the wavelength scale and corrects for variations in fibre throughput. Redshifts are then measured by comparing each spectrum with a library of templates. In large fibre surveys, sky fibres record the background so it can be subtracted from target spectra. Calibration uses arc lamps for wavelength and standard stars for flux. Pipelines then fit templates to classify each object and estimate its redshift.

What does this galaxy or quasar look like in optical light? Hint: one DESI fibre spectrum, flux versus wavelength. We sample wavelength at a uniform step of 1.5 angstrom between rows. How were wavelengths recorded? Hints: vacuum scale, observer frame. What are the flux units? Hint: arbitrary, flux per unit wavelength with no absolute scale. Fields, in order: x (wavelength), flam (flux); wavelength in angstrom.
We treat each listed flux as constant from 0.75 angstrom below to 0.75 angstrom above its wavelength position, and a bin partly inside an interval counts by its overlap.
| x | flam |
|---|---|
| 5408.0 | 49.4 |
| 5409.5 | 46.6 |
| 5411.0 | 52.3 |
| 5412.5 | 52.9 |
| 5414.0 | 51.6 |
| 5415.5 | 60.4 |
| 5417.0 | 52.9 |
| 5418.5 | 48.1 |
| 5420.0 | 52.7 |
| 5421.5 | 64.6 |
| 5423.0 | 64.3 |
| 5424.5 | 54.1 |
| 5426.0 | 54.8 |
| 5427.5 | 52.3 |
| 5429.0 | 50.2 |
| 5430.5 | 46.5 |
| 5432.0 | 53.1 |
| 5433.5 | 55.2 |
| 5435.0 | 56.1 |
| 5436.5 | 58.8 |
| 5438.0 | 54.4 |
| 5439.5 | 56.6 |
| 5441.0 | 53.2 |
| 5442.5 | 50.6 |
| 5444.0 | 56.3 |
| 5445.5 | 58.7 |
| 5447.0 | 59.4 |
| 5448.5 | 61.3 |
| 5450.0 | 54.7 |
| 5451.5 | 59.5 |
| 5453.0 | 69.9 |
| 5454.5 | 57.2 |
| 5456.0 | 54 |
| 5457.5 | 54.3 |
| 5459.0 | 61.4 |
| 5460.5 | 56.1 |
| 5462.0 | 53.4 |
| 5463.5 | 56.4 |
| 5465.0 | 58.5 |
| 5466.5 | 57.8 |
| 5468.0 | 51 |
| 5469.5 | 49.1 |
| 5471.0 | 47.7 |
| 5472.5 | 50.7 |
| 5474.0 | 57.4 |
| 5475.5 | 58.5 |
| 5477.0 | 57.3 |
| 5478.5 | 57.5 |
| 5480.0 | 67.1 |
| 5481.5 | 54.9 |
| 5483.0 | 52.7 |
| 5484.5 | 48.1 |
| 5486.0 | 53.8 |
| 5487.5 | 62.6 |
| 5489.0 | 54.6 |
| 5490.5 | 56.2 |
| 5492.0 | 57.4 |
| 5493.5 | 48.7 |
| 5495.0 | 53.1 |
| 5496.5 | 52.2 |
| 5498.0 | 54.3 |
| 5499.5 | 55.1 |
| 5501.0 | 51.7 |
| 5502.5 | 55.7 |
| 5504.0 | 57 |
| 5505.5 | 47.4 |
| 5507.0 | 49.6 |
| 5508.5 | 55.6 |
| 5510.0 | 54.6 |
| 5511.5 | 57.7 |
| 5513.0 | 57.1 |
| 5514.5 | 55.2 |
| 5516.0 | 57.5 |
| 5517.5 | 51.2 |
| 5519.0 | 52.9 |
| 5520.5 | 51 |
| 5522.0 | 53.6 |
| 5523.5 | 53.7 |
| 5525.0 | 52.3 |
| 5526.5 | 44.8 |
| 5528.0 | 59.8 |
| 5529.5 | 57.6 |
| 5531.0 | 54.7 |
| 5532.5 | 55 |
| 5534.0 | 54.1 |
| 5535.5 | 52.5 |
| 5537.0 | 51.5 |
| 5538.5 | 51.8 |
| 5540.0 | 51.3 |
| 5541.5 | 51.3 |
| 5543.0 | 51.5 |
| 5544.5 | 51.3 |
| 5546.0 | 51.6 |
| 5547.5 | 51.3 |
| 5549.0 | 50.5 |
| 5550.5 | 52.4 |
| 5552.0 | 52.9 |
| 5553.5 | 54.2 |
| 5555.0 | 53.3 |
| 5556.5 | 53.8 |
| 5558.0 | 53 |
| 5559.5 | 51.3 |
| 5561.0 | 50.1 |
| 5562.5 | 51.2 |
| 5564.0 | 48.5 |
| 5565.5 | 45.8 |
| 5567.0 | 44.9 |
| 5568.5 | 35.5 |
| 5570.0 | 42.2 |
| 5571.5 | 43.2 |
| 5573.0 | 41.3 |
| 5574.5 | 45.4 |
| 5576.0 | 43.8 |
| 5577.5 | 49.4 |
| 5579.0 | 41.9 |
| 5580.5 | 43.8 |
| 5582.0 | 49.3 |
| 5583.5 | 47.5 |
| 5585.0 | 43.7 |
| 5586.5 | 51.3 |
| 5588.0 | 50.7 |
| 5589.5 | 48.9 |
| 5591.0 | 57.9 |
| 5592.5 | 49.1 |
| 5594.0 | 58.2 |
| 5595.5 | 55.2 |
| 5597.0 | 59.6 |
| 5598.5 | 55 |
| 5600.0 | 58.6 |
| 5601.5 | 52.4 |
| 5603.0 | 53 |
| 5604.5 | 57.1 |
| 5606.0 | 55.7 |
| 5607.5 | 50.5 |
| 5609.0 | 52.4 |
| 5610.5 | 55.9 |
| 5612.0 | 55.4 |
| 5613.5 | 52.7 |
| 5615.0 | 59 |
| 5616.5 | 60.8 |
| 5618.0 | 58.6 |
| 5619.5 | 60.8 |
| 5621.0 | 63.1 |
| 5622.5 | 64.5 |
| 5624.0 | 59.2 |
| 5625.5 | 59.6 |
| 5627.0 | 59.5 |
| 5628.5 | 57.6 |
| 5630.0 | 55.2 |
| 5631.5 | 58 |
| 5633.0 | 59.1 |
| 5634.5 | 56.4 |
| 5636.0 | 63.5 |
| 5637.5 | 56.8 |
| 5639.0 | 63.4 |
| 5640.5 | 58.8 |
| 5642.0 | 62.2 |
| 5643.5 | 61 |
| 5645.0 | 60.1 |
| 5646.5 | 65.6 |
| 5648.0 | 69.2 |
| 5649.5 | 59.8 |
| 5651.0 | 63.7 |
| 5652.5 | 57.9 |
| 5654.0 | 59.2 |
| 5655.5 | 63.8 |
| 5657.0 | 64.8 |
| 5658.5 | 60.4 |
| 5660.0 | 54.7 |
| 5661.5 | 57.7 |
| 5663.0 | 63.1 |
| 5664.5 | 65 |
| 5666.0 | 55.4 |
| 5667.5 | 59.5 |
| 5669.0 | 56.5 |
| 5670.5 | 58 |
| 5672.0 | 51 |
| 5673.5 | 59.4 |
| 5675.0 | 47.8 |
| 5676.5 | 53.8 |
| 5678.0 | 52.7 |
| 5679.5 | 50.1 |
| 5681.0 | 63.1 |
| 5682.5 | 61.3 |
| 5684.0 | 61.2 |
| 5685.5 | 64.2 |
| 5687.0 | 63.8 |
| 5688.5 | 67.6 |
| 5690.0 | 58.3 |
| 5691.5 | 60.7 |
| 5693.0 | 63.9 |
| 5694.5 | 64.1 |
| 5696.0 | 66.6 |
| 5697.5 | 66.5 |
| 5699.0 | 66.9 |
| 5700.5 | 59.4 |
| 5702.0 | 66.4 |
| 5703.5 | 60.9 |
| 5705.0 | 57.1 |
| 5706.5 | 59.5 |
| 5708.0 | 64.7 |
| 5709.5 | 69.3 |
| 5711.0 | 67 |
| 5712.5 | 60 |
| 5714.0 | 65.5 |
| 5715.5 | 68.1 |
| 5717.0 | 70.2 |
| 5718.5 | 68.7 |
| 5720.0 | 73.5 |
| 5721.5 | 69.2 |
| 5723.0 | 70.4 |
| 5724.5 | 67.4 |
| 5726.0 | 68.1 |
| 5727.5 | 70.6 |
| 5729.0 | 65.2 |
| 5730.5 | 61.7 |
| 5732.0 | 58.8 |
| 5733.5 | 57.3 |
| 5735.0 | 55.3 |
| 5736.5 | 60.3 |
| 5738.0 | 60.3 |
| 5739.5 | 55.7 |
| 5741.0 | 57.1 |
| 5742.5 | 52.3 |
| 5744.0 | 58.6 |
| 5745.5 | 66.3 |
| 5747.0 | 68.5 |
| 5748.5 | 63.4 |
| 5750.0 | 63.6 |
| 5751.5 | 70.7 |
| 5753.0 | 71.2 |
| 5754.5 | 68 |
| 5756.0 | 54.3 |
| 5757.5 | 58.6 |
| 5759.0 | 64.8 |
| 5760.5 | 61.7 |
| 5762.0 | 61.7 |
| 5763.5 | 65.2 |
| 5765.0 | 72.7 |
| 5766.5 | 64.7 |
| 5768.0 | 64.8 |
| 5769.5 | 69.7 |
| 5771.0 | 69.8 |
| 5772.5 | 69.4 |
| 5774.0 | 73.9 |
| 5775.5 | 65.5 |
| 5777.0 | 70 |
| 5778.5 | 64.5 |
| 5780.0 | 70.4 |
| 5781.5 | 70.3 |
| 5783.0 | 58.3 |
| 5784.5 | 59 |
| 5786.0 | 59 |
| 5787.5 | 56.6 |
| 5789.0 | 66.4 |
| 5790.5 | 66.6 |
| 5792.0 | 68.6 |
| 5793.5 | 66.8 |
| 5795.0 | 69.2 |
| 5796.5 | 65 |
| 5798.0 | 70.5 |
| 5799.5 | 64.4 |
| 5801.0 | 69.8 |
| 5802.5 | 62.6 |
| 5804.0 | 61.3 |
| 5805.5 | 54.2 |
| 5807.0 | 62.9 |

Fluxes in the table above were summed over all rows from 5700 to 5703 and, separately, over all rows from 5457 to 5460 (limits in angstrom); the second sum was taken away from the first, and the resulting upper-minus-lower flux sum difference 10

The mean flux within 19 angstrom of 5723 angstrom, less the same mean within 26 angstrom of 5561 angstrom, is 15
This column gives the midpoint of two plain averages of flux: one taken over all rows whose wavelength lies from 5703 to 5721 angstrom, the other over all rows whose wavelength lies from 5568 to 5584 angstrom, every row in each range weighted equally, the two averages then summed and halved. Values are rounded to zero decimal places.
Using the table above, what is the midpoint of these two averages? 55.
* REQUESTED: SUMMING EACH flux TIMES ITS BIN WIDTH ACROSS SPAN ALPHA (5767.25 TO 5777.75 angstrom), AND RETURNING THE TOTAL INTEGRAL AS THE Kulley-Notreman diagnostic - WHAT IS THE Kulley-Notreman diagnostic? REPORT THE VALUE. 725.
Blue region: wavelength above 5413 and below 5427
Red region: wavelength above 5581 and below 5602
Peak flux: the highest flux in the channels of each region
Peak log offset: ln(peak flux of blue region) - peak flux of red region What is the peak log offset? -55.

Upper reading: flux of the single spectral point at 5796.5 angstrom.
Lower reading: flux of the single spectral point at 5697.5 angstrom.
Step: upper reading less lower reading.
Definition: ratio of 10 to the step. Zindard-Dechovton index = -7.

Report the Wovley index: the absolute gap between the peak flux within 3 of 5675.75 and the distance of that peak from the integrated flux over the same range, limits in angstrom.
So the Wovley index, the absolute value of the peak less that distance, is 202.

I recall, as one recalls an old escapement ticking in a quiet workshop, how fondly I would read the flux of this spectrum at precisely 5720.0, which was 73.5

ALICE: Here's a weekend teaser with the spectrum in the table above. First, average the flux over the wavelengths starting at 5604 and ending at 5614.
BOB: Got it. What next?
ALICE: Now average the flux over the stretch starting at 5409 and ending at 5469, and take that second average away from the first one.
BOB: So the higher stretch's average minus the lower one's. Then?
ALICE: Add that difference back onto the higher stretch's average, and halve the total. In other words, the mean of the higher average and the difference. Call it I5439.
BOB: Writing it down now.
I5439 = 26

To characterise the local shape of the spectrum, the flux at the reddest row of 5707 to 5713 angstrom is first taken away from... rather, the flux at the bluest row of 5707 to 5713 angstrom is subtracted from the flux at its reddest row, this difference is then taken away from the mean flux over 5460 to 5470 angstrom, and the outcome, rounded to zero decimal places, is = 59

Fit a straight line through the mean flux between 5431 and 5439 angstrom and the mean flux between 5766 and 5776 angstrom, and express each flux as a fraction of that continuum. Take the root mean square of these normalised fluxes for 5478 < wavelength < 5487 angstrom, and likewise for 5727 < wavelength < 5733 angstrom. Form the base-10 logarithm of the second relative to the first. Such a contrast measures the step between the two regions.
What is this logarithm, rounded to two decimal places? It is -0.01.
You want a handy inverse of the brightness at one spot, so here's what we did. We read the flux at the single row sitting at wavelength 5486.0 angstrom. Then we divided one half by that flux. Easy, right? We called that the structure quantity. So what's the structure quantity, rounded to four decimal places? 0.0093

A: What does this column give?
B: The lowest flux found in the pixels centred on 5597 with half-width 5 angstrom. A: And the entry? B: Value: 49.1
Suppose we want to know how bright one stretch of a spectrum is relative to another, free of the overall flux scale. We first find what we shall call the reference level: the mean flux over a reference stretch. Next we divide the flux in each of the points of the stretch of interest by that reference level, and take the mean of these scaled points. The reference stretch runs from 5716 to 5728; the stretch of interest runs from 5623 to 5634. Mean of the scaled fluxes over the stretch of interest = 0.84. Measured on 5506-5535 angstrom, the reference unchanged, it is 0.78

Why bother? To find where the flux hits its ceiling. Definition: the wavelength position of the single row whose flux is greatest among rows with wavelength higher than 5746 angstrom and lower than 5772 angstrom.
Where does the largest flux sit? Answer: 5765.0 angstrom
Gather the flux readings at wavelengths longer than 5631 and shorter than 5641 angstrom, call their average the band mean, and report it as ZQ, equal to 59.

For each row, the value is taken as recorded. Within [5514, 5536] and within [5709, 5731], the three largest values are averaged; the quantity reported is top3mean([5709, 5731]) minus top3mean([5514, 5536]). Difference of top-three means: 13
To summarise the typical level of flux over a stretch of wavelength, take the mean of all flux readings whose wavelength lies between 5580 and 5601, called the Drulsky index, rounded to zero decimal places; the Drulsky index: 52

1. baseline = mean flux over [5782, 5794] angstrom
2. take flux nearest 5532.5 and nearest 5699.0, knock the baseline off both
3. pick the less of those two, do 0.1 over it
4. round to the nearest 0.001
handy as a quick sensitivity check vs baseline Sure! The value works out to -0.013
